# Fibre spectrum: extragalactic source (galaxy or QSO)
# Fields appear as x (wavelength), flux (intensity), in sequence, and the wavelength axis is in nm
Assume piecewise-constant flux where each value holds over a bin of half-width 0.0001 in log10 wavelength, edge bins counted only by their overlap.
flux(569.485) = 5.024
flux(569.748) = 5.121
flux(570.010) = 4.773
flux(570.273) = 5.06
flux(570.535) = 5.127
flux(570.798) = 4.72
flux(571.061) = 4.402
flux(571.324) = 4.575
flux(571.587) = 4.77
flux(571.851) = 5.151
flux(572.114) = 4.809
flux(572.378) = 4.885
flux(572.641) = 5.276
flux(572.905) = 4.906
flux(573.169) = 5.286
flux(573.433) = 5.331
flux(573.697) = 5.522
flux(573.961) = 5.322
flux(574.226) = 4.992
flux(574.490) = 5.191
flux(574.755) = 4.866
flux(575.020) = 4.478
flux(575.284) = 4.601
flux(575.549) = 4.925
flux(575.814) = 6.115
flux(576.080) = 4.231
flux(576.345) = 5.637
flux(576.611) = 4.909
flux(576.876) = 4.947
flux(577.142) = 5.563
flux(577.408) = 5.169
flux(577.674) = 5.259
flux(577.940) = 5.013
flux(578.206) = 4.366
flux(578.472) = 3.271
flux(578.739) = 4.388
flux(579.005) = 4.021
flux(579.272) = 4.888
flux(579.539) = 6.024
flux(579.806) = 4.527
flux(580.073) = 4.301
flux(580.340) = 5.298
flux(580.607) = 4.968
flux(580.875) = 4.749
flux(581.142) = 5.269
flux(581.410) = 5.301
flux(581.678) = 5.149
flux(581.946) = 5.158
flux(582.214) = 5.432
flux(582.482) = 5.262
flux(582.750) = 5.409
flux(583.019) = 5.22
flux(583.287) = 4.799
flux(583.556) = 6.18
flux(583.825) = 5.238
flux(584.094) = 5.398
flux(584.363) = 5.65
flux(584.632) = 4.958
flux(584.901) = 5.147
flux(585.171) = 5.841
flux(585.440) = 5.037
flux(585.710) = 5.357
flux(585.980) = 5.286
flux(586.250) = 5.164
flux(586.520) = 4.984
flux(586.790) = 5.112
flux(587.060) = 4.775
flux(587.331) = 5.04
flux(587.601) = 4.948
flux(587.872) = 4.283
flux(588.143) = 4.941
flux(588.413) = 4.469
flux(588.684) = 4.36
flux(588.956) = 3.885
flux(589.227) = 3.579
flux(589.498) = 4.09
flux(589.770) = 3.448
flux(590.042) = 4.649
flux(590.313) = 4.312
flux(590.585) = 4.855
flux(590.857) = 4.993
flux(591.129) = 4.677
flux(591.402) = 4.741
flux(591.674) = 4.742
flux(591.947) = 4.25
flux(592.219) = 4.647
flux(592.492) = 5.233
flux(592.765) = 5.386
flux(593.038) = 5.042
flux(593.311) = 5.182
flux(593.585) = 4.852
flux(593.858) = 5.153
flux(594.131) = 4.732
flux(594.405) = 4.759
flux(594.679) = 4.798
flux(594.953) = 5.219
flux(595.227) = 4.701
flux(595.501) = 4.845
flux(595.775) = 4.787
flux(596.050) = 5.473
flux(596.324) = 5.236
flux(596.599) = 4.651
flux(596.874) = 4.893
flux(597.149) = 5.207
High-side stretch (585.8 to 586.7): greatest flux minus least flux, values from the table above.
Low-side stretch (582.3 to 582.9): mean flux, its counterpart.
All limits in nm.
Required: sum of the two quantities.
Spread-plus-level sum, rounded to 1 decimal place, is 5.6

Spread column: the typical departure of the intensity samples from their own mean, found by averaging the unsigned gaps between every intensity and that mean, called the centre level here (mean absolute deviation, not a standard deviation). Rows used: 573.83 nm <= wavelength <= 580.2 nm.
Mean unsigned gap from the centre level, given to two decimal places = 0.48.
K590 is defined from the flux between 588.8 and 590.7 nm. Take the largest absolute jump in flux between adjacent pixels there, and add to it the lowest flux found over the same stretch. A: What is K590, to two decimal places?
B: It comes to 4.65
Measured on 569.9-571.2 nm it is 4.81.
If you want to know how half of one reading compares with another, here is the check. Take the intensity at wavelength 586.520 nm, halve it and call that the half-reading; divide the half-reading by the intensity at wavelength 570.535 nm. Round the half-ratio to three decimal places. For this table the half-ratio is 0.486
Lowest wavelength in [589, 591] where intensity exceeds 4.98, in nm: 590.857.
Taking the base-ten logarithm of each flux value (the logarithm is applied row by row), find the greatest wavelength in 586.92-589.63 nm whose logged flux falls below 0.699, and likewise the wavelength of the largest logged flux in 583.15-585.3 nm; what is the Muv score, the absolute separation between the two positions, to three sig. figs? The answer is 5.94 nm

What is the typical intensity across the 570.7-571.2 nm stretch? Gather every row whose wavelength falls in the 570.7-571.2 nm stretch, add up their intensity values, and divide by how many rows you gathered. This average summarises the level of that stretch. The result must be 4.6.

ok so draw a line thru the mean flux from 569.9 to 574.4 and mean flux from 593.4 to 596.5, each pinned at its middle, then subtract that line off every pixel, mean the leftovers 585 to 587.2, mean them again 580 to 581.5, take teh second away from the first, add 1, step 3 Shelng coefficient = 1.2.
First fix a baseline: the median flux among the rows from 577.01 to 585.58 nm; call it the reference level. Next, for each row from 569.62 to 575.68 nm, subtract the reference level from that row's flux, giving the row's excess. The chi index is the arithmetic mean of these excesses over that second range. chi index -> -0.20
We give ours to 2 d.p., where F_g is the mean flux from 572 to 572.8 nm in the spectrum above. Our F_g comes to 4.99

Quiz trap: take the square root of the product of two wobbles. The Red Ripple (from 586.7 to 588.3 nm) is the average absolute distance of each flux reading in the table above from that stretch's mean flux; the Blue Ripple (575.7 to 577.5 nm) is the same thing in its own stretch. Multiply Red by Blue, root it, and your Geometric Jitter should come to 0.317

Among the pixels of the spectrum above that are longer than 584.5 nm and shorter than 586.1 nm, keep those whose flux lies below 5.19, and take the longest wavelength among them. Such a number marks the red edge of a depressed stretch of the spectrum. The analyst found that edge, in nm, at 585.440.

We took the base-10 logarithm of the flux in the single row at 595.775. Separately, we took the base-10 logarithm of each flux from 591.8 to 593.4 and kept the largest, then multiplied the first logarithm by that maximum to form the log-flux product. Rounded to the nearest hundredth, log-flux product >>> 0.50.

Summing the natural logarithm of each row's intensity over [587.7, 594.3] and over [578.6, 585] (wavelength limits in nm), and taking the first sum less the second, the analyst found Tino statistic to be -2.6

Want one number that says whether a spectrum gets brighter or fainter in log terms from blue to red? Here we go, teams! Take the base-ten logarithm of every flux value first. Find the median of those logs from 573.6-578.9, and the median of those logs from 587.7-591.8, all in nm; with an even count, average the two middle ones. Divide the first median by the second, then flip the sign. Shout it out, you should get -1.07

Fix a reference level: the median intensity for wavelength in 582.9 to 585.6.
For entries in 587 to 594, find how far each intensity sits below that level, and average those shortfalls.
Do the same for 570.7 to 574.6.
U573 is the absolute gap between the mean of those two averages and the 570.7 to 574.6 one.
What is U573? 0.19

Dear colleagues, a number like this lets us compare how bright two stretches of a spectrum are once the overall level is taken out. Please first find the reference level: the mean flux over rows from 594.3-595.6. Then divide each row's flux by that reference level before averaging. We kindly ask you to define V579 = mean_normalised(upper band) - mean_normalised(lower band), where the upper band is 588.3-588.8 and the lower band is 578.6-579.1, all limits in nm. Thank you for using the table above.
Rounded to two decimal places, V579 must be 0.04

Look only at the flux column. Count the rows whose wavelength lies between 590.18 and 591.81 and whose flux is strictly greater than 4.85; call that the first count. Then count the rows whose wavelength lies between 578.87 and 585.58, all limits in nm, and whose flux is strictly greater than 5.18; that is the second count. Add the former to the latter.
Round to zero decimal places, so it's 15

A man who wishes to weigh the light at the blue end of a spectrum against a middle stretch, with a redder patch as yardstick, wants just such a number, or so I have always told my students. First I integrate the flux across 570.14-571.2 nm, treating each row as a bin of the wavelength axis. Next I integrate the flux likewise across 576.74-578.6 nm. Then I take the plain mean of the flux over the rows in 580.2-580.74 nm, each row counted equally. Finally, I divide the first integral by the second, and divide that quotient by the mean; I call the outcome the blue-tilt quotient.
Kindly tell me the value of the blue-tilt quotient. 0.11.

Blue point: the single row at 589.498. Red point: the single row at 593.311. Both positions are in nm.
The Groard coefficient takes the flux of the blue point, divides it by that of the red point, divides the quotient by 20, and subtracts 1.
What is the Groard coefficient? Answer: -0.961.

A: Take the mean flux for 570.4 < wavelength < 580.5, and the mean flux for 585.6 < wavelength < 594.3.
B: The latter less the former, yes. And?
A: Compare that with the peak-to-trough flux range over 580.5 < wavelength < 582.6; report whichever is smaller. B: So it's -0.20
